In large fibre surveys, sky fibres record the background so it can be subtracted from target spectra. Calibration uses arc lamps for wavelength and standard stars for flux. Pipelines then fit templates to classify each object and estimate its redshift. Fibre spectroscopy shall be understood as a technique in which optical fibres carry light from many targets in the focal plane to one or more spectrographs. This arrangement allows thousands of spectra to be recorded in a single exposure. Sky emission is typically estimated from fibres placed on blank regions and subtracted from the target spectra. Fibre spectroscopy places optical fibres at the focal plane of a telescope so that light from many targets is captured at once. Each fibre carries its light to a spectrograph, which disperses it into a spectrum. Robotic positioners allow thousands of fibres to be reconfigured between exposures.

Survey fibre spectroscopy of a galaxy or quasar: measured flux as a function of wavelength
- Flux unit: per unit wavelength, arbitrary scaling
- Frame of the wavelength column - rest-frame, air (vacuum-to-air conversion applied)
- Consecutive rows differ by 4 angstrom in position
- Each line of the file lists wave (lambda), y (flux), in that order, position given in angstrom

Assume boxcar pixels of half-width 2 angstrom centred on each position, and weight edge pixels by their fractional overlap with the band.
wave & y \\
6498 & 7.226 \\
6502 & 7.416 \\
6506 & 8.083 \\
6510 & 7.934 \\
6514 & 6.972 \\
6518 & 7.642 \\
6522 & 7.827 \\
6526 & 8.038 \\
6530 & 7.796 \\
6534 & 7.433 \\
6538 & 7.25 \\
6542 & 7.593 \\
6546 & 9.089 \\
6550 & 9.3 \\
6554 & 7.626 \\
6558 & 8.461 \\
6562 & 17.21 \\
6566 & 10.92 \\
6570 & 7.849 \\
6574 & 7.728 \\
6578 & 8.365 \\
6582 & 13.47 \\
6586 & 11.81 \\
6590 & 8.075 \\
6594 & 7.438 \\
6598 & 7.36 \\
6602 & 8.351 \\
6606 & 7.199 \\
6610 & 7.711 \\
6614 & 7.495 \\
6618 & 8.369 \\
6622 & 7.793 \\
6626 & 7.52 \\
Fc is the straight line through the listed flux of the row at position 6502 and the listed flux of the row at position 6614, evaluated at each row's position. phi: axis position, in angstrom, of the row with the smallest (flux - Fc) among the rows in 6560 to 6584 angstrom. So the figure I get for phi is 6574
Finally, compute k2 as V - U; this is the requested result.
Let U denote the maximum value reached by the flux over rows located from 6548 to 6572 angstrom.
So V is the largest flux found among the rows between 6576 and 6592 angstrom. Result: -4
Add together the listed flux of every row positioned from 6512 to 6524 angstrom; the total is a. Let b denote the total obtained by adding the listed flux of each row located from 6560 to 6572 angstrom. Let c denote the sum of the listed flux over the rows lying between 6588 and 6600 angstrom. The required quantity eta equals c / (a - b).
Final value -2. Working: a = 22.4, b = 36.0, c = 22.9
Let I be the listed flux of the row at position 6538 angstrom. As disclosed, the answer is 7.25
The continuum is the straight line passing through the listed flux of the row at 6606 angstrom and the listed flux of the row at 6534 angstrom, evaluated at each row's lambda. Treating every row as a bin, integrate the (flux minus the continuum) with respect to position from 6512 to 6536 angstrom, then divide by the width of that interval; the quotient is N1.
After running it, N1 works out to 0.15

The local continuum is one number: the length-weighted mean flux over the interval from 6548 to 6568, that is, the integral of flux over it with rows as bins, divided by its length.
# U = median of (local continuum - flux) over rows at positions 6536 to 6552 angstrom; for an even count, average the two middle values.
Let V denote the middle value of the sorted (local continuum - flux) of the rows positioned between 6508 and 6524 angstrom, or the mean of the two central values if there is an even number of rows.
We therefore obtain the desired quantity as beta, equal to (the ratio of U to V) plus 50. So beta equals 50.8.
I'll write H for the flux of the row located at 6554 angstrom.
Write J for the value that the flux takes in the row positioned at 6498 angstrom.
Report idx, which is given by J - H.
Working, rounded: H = 7.626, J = 7.226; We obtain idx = -0.4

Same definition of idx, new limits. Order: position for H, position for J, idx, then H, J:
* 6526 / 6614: -0.5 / 8.038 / 7.495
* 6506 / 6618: 0.3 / 8.083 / 8.369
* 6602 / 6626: -0.8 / 8.351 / 7.52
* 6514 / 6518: 0.7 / 6.972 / 7.642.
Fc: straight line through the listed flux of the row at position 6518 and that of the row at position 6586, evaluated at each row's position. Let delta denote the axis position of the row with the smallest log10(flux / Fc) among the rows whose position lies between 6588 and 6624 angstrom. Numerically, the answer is 6606 angstrom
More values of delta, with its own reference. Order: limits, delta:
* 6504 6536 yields 6534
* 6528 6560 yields 6554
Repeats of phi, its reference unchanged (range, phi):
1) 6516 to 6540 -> 6538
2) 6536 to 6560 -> 6538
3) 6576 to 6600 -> 6598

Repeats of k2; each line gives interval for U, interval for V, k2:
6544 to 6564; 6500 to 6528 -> -9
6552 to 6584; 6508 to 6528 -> -9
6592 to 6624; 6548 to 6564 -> 9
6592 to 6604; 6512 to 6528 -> 0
